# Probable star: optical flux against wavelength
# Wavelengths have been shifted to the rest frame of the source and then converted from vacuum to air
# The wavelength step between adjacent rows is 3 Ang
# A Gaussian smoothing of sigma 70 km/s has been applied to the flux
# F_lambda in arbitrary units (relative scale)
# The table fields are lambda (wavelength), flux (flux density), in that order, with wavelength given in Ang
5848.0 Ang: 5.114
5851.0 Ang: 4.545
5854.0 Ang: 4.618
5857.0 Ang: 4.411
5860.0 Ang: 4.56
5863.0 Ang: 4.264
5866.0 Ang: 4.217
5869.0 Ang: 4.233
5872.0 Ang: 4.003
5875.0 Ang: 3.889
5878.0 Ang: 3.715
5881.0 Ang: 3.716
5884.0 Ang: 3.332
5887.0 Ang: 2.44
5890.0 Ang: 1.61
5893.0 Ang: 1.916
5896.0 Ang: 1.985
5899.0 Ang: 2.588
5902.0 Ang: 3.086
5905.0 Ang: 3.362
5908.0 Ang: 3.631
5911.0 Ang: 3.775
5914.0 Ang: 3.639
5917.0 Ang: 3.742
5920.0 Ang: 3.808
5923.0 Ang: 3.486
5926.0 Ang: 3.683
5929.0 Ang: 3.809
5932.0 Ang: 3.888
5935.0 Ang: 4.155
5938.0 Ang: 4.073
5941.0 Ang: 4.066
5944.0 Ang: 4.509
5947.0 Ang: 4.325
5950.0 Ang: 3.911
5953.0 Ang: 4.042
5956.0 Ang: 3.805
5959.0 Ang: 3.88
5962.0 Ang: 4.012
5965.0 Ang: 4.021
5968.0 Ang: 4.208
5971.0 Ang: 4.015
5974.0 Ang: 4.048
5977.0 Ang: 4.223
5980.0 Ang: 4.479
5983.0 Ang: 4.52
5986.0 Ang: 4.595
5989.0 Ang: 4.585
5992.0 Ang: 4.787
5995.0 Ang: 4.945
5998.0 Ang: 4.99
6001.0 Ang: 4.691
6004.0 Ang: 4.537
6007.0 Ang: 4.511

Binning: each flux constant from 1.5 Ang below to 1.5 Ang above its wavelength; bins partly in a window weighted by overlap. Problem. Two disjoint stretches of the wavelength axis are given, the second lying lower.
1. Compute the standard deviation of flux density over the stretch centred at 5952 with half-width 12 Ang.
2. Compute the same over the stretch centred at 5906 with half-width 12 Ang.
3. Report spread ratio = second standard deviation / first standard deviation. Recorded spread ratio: 2.7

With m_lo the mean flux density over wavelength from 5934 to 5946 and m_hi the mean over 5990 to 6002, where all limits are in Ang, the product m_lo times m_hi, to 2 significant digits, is 20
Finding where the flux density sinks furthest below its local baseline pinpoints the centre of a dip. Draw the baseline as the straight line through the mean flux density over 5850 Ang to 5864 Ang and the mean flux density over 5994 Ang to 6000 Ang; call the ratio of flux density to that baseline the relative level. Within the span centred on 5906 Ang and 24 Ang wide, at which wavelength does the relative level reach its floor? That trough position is 5896.0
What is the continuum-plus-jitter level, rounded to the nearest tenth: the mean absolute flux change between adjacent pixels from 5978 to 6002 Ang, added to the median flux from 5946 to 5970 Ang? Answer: 4.1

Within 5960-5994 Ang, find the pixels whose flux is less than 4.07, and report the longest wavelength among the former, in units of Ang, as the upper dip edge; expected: 5974.0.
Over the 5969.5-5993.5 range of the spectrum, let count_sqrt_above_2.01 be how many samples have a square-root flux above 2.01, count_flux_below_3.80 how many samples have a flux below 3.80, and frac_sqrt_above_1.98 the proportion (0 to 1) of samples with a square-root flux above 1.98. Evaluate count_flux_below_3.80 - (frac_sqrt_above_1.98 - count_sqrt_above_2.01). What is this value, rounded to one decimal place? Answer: 6.0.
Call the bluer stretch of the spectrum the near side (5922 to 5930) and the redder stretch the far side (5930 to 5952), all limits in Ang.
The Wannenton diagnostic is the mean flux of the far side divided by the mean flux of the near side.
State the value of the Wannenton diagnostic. 1.13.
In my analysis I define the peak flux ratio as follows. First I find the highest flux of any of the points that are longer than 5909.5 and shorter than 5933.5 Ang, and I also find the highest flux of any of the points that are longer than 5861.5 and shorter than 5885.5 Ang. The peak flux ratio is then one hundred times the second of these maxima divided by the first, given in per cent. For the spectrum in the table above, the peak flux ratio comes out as 110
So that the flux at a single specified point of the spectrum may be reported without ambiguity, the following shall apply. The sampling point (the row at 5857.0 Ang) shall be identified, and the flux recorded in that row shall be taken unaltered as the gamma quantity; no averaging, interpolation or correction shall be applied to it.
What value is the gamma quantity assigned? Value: 4.411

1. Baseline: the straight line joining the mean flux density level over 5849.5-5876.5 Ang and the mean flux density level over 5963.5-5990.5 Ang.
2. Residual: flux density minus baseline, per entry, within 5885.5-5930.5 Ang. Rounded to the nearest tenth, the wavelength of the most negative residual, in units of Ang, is 5890.0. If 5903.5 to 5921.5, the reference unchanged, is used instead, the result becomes 5905.0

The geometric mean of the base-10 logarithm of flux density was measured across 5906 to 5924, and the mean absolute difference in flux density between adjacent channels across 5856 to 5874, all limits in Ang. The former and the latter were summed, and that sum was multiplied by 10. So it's 7.1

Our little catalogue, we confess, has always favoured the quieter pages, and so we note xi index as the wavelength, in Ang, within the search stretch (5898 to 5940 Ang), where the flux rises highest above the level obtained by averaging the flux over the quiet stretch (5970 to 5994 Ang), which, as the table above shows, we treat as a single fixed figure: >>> 5935.0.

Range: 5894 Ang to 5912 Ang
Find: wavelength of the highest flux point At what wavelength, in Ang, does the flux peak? 5911.0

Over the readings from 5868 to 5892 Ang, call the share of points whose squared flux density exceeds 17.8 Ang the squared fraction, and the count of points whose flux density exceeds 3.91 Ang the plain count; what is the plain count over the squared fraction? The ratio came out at 16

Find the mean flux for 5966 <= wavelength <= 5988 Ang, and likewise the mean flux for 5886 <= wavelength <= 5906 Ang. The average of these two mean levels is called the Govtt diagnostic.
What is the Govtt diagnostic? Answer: 3.4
